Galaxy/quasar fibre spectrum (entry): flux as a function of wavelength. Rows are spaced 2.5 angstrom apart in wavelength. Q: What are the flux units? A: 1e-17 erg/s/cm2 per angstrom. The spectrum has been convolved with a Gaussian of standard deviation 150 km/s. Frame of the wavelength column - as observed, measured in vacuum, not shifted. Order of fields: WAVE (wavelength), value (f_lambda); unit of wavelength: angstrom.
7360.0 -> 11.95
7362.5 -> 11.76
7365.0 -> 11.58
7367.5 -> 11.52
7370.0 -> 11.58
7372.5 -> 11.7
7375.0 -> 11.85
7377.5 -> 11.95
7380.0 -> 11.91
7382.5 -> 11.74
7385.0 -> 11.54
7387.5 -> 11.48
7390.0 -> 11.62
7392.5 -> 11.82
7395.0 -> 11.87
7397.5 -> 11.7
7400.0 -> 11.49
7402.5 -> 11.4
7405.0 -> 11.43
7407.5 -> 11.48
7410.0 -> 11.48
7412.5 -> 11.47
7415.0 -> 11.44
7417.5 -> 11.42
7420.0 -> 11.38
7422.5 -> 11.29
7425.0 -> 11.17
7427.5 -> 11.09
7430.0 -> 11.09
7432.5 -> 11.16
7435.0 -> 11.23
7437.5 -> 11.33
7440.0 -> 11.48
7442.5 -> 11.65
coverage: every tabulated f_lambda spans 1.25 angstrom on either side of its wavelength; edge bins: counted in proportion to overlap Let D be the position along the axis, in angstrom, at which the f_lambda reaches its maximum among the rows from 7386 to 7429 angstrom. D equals 7395.0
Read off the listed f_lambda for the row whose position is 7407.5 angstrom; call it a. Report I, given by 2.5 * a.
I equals 28.7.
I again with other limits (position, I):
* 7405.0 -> 28.6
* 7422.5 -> 28.2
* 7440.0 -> 28.7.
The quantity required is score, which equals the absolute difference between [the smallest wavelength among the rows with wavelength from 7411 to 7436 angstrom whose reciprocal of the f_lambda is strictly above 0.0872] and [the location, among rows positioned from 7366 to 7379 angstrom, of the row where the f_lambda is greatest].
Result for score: 37.5 angstrom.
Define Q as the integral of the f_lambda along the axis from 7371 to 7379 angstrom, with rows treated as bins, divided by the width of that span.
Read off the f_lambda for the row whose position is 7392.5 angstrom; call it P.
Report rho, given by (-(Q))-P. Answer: -23.6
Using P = 11.82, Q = 11.8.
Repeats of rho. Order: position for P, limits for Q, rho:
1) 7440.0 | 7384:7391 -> -23.0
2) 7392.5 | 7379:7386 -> -23.6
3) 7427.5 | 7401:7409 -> -22.5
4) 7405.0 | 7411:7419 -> -22.9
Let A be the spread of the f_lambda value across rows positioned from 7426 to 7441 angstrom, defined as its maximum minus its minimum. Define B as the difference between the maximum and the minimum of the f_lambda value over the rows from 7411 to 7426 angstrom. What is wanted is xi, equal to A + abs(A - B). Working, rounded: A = 0.39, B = 0.30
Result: 0.480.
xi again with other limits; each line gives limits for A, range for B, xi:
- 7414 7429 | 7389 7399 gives 0.450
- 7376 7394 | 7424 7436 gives 0.800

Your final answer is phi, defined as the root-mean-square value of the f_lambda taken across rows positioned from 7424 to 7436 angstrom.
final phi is 11.1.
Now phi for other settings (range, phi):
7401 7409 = 11.4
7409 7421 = 11.4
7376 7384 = 11.9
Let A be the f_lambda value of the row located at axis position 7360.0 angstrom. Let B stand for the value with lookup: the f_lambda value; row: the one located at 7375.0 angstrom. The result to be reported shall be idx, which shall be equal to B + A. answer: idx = 23.8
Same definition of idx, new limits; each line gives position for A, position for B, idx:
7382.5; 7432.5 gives 22.9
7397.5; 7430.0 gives 22.8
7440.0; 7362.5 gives 23.2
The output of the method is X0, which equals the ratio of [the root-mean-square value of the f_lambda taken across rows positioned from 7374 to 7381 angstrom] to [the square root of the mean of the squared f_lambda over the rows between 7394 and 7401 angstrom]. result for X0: 1.02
